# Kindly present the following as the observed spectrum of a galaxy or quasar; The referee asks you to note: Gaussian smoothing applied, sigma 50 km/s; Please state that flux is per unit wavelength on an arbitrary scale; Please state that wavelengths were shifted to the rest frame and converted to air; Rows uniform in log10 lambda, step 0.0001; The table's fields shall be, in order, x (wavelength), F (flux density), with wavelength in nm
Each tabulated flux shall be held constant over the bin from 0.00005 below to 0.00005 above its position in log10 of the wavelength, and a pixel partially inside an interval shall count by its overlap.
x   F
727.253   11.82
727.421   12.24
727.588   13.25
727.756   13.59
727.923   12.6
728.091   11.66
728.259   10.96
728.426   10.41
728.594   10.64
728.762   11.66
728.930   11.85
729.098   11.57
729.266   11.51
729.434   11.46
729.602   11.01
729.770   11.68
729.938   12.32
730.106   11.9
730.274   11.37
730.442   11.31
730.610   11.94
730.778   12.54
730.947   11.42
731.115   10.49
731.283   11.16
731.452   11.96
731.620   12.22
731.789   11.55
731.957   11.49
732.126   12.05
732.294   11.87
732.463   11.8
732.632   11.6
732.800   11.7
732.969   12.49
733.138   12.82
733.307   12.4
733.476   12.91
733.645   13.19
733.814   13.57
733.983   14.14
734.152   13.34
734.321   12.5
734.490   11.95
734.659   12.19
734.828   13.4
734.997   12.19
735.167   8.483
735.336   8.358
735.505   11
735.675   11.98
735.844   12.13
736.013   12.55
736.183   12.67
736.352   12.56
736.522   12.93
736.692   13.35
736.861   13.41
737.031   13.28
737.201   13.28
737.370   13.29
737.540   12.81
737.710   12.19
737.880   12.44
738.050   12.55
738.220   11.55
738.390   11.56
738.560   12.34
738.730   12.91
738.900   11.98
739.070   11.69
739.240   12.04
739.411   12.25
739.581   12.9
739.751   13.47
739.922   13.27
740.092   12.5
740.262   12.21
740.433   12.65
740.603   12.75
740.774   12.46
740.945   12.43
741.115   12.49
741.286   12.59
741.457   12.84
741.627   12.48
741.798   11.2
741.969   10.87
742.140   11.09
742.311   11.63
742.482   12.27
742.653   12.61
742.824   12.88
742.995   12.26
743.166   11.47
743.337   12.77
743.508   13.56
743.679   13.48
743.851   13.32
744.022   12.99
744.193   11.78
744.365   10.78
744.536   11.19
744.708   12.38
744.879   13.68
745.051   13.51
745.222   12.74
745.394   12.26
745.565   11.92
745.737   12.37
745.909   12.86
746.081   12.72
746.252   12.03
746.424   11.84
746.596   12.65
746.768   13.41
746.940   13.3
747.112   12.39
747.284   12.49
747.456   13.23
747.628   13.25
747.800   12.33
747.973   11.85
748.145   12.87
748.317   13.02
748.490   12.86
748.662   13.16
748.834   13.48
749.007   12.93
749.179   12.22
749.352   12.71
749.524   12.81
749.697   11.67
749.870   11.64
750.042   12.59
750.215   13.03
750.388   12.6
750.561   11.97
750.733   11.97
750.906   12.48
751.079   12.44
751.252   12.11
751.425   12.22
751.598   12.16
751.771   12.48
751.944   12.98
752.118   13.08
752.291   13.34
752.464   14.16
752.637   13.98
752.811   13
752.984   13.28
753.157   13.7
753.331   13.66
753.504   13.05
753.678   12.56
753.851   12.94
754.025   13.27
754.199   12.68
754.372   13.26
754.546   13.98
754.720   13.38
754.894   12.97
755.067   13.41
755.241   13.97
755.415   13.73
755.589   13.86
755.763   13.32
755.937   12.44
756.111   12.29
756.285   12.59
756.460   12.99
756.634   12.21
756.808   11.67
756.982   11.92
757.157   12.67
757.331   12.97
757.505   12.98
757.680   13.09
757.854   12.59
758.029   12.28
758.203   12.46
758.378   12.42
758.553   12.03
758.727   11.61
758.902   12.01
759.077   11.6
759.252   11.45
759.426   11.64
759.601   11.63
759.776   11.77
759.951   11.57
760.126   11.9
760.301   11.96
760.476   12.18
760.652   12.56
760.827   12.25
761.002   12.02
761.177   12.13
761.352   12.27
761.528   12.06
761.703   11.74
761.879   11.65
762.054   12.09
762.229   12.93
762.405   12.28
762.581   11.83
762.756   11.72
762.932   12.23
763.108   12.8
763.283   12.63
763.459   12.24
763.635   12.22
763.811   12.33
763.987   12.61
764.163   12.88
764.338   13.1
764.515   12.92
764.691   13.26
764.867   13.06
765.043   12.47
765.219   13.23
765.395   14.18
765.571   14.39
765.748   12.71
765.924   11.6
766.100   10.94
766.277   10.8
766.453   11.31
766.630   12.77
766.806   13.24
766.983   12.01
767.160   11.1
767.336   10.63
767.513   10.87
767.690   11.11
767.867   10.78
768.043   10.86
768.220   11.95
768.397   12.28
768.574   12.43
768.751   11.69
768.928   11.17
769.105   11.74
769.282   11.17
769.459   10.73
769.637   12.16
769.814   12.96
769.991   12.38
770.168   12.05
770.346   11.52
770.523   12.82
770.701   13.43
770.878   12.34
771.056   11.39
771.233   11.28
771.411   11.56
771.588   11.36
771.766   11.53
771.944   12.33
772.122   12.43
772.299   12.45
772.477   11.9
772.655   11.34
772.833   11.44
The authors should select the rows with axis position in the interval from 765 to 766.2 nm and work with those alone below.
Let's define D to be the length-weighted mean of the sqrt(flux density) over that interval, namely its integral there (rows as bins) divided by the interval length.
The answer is 3.57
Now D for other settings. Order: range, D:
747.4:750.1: 3.56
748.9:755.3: 3.59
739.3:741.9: 3.54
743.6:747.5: 3.54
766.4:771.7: 3.43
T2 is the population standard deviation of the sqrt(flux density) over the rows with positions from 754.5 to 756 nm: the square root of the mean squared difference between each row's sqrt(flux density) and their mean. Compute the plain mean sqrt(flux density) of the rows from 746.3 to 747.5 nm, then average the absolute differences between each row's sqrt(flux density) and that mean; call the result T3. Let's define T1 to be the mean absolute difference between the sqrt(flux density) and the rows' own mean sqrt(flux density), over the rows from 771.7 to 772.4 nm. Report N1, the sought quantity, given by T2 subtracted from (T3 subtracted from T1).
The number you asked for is -0.09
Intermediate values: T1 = 0.047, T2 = 0.066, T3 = 0.067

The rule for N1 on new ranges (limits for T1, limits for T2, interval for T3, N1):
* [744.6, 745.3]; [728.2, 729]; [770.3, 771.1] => -0.11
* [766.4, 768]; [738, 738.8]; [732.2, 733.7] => -0.04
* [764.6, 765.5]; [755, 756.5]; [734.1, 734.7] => -0.09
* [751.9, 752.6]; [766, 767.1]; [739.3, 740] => -0.14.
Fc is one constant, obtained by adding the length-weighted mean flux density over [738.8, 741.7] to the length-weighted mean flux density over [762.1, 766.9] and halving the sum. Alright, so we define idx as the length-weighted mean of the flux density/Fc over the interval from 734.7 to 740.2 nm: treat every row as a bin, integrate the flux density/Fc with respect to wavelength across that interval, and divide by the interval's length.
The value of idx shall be 0.98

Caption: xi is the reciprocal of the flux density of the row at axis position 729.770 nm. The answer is 0.0856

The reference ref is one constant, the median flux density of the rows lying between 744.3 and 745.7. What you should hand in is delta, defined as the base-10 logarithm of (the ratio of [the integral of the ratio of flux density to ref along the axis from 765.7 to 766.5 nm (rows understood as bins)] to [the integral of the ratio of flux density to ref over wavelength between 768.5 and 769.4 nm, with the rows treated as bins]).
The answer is -0.058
